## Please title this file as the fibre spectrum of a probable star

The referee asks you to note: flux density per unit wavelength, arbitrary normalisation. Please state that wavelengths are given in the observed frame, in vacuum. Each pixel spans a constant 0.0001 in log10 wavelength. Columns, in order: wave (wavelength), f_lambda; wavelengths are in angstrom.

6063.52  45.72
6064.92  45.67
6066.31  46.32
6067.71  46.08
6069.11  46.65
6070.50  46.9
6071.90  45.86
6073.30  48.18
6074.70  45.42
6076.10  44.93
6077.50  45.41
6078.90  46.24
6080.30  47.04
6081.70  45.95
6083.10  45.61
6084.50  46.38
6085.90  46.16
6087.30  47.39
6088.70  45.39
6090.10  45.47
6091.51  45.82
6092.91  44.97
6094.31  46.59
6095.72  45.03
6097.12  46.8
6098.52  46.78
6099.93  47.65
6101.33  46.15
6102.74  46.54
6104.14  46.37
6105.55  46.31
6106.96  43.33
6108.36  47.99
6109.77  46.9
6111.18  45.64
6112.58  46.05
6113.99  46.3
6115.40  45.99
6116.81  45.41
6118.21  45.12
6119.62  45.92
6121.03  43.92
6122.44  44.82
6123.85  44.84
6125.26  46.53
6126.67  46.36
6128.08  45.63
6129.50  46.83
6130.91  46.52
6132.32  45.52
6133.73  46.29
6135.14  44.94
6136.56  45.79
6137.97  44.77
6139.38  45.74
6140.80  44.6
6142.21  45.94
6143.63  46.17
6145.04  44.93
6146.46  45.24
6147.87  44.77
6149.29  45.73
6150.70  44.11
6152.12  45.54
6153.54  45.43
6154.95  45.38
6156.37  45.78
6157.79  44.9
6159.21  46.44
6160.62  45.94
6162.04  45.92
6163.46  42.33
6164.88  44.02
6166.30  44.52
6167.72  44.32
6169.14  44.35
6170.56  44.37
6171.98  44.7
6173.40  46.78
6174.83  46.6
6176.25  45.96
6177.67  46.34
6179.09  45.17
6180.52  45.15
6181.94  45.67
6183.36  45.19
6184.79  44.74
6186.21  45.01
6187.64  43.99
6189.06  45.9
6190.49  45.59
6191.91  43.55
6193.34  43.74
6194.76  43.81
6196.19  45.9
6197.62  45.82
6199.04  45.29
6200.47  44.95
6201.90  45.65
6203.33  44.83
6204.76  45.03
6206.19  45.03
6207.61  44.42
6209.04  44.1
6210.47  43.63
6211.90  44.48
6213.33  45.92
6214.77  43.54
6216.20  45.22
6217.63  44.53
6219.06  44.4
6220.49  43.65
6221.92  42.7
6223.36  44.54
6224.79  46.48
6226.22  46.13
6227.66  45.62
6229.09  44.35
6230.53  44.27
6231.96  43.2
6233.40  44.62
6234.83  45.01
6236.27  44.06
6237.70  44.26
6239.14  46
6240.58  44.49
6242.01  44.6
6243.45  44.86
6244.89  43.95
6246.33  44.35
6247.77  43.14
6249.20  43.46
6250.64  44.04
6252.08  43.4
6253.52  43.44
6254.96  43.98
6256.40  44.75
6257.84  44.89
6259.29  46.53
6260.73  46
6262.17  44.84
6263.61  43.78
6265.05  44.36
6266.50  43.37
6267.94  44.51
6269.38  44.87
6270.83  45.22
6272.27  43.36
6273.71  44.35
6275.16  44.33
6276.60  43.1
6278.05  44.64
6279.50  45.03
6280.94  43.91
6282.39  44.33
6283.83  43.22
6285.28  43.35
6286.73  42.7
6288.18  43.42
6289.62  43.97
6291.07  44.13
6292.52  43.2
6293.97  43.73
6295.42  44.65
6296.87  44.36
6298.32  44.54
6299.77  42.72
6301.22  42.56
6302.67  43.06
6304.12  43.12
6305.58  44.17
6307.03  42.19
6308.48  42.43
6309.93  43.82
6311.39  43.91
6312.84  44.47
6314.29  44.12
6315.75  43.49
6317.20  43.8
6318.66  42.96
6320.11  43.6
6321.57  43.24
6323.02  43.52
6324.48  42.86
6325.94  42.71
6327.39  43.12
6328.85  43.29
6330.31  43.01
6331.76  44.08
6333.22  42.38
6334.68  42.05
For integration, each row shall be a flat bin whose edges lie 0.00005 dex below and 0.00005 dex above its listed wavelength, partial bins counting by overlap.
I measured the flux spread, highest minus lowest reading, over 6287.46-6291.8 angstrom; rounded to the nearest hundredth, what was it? 0.71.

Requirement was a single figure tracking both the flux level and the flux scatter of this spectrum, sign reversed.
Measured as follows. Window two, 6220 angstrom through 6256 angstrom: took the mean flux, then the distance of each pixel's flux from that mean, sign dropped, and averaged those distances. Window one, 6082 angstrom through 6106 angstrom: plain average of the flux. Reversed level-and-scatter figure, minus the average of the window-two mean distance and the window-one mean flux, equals -23.5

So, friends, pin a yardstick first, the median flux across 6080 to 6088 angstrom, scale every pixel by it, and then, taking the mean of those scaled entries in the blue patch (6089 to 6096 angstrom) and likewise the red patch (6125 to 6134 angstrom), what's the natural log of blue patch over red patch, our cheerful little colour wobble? -0.01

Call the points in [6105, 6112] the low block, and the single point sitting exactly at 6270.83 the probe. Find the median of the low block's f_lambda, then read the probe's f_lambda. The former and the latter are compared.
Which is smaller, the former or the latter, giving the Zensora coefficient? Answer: 45.2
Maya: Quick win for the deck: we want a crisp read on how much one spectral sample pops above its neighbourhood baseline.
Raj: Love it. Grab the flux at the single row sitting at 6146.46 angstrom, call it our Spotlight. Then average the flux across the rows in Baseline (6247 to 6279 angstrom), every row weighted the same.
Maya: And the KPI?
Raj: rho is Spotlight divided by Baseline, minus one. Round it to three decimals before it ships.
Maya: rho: 0.021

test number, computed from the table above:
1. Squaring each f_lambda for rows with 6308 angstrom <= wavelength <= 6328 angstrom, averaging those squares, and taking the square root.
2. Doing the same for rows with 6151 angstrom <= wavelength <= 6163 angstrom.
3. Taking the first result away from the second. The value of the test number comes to 2.2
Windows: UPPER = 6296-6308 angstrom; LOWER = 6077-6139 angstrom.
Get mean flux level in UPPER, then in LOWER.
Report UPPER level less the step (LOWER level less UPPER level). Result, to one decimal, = 40.7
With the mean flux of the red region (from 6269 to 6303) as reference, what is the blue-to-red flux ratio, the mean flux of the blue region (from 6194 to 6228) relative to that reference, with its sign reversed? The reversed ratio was -1.02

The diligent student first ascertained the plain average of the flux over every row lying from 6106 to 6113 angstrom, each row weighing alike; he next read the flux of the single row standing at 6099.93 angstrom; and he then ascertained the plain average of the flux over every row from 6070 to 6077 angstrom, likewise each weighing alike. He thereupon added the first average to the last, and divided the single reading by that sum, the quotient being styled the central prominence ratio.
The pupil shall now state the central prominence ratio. 0.517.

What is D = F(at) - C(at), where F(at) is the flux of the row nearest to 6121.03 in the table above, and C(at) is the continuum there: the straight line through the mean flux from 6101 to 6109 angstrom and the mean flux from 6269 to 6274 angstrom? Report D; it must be -2.0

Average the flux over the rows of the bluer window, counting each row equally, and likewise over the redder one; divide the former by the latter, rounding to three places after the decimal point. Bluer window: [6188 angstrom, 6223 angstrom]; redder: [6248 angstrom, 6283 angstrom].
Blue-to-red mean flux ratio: 1.007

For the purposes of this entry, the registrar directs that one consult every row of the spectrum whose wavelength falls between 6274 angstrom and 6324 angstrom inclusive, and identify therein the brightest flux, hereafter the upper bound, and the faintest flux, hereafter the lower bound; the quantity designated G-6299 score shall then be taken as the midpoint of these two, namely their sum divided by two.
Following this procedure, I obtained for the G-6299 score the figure 43.6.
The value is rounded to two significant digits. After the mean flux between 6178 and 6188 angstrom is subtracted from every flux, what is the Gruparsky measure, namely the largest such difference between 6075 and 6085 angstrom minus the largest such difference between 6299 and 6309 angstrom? 2.9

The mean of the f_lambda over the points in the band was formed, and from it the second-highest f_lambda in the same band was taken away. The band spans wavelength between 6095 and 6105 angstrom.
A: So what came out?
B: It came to -0.3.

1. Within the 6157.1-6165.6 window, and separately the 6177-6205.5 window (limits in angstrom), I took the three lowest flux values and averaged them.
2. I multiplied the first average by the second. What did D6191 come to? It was 1912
